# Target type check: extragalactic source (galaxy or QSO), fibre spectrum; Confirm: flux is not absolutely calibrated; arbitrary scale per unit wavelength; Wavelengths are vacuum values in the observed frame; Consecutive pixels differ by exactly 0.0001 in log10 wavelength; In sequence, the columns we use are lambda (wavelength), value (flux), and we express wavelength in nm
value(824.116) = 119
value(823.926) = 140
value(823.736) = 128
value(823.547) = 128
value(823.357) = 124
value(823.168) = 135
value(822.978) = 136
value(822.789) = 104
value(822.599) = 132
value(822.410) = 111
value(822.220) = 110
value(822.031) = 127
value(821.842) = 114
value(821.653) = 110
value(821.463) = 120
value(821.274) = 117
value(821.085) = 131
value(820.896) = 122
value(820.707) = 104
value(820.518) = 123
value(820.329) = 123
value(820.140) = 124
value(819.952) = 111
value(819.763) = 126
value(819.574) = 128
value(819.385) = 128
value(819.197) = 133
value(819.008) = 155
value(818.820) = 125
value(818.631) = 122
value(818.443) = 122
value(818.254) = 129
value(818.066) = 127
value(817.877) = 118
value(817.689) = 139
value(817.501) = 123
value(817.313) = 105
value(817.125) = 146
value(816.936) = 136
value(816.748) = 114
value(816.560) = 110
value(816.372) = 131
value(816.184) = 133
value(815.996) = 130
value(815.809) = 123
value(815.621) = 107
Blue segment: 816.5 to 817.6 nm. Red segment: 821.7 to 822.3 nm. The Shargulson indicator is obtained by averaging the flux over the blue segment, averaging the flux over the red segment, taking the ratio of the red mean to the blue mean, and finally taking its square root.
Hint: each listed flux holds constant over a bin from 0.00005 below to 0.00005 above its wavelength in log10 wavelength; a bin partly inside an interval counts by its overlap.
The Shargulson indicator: 0.98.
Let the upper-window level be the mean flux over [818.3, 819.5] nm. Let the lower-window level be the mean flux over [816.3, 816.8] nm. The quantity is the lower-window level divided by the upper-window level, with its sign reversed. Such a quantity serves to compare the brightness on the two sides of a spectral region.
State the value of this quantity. -0.90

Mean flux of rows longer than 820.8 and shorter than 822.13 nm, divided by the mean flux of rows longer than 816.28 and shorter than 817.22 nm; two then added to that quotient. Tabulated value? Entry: 2.94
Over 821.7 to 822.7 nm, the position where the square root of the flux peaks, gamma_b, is 822.599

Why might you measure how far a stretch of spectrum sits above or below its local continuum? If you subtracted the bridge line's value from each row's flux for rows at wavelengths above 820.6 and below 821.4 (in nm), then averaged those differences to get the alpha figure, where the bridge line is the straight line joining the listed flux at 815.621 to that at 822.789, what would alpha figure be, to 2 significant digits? 14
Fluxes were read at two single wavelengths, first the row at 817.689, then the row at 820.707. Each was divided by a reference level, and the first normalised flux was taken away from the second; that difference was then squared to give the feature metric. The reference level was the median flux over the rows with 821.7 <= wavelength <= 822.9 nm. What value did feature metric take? 0.10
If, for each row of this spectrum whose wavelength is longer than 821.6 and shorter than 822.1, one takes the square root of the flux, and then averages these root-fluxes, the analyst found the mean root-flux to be 10.8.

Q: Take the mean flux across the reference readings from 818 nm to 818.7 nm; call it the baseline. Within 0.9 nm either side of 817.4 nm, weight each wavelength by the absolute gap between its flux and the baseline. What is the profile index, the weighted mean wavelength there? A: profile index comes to 817.21 nm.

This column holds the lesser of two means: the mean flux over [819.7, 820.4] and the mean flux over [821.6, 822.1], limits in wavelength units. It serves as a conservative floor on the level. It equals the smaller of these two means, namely 117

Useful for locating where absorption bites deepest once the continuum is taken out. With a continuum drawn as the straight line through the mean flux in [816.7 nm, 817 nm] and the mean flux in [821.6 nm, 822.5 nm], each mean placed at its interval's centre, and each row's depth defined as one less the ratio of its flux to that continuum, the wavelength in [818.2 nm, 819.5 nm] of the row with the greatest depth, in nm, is 818.443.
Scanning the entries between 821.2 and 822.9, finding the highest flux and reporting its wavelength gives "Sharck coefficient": 822.599 nm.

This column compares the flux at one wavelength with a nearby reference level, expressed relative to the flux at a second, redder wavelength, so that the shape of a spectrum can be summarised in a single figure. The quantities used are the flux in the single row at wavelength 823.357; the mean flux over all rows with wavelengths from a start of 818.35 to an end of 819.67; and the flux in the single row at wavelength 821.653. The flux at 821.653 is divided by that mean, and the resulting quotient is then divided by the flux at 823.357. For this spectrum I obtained 0.0068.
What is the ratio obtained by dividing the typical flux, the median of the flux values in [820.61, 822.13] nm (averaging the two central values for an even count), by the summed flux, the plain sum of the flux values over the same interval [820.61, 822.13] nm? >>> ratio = 0.125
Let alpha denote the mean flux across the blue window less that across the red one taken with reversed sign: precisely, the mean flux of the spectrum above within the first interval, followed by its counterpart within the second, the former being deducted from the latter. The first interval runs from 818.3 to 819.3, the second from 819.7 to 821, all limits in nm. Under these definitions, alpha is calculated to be -12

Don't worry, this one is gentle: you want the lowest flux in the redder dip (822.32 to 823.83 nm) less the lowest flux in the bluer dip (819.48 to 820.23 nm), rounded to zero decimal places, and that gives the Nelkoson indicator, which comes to -7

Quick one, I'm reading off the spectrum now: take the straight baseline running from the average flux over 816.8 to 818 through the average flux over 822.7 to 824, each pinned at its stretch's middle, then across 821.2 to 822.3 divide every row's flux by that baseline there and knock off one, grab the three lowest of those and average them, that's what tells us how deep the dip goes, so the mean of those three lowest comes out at -0.13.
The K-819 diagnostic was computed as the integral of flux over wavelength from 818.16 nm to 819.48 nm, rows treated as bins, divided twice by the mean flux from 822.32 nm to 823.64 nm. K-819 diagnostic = 0.0112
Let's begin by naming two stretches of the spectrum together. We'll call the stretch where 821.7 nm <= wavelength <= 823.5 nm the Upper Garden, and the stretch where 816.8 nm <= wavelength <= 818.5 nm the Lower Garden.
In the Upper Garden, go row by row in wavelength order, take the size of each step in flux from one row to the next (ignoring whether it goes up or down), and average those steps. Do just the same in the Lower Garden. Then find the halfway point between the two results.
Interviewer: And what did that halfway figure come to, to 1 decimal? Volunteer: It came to 15.5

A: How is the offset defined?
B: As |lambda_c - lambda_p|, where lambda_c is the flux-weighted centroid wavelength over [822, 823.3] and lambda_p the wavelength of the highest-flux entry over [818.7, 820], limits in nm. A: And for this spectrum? 3.61 nm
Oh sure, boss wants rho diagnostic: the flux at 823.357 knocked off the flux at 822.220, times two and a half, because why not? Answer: -35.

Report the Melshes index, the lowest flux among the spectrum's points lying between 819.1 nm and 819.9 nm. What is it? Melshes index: 126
